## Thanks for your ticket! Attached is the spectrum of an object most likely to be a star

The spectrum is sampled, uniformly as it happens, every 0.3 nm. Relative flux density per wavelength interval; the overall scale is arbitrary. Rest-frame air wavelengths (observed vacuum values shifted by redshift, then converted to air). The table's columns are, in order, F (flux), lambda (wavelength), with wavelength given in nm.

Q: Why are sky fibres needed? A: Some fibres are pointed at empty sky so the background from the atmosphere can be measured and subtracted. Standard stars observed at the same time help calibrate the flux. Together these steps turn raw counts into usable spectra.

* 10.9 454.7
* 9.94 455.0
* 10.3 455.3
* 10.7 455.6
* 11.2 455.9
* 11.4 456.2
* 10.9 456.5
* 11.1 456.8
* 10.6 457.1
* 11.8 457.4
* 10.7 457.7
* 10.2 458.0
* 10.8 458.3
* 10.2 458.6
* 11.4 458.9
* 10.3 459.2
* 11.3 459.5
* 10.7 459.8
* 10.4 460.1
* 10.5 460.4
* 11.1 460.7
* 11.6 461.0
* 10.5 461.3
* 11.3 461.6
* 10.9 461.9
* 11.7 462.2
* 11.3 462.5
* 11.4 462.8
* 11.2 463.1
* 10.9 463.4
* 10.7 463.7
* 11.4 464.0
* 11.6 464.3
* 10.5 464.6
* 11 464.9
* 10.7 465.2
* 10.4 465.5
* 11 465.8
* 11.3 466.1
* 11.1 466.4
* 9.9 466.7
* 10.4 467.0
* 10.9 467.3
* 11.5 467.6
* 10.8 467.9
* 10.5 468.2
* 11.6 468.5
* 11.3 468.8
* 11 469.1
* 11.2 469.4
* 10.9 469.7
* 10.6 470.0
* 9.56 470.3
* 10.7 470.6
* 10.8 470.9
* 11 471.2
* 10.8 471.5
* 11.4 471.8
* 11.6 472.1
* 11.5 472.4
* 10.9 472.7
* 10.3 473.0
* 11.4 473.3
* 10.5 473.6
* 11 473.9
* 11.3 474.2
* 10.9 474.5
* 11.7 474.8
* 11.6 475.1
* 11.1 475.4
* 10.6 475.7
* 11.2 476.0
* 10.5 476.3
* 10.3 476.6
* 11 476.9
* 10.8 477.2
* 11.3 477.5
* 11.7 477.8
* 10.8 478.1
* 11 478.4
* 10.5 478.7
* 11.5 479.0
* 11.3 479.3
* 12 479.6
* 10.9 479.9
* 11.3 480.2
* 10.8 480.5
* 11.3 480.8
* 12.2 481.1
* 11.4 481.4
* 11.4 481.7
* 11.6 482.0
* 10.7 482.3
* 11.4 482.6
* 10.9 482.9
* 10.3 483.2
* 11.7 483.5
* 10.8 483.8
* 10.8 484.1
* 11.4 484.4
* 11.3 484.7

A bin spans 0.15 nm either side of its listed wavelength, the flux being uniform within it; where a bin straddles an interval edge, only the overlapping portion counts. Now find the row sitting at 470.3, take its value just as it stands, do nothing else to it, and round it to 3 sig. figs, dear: 9.56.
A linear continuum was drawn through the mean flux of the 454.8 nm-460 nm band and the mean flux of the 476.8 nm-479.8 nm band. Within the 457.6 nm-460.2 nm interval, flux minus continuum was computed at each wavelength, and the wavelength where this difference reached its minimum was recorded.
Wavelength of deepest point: 458.6 nm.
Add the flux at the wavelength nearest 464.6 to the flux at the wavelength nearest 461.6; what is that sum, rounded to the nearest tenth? 21.8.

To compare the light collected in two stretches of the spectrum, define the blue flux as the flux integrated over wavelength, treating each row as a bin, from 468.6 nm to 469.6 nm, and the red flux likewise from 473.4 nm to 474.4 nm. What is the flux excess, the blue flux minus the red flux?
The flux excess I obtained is 0.2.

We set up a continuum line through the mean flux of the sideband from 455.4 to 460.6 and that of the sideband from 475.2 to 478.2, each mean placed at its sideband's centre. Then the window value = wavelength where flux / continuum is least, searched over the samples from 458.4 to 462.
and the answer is 458.6 nm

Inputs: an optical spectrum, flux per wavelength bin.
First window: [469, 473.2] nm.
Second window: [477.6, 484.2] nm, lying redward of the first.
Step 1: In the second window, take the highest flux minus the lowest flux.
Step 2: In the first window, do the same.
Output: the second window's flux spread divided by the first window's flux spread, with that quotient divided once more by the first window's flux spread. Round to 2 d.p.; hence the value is 0.46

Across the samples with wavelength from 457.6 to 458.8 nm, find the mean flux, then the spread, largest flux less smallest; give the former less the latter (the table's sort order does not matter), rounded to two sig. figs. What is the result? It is 9.9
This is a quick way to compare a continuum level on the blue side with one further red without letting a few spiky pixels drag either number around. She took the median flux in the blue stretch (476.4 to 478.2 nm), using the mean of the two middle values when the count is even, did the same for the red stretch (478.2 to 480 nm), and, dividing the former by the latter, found 0.978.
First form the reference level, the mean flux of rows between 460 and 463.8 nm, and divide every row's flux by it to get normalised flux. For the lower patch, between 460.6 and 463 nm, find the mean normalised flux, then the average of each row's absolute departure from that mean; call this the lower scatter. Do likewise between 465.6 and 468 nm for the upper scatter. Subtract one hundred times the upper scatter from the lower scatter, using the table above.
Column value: -3.34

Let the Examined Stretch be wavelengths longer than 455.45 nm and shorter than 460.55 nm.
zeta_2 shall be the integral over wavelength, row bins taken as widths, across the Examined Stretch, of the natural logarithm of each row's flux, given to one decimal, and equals 12.1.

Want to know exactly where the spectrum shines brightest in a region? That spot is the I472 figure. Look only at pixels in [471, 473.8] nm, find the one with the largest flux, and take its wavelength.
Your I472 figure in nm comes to 472.1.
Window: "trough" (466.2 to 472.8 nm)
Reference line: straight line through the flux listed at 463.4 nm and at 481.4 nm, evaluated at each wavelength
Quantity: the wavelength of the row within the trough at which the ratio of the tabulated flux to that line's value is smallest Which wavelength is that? 470.3 nm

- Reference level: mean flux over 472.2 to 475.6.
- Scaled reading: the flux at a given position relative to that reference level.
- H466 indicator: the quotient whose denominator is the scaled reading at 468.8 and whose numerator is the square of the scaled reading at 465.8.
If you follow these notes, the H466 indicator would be 0.96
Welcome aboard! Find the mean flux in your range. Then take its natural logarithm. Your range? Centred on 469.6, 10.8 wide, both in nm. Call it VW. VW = 2.392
